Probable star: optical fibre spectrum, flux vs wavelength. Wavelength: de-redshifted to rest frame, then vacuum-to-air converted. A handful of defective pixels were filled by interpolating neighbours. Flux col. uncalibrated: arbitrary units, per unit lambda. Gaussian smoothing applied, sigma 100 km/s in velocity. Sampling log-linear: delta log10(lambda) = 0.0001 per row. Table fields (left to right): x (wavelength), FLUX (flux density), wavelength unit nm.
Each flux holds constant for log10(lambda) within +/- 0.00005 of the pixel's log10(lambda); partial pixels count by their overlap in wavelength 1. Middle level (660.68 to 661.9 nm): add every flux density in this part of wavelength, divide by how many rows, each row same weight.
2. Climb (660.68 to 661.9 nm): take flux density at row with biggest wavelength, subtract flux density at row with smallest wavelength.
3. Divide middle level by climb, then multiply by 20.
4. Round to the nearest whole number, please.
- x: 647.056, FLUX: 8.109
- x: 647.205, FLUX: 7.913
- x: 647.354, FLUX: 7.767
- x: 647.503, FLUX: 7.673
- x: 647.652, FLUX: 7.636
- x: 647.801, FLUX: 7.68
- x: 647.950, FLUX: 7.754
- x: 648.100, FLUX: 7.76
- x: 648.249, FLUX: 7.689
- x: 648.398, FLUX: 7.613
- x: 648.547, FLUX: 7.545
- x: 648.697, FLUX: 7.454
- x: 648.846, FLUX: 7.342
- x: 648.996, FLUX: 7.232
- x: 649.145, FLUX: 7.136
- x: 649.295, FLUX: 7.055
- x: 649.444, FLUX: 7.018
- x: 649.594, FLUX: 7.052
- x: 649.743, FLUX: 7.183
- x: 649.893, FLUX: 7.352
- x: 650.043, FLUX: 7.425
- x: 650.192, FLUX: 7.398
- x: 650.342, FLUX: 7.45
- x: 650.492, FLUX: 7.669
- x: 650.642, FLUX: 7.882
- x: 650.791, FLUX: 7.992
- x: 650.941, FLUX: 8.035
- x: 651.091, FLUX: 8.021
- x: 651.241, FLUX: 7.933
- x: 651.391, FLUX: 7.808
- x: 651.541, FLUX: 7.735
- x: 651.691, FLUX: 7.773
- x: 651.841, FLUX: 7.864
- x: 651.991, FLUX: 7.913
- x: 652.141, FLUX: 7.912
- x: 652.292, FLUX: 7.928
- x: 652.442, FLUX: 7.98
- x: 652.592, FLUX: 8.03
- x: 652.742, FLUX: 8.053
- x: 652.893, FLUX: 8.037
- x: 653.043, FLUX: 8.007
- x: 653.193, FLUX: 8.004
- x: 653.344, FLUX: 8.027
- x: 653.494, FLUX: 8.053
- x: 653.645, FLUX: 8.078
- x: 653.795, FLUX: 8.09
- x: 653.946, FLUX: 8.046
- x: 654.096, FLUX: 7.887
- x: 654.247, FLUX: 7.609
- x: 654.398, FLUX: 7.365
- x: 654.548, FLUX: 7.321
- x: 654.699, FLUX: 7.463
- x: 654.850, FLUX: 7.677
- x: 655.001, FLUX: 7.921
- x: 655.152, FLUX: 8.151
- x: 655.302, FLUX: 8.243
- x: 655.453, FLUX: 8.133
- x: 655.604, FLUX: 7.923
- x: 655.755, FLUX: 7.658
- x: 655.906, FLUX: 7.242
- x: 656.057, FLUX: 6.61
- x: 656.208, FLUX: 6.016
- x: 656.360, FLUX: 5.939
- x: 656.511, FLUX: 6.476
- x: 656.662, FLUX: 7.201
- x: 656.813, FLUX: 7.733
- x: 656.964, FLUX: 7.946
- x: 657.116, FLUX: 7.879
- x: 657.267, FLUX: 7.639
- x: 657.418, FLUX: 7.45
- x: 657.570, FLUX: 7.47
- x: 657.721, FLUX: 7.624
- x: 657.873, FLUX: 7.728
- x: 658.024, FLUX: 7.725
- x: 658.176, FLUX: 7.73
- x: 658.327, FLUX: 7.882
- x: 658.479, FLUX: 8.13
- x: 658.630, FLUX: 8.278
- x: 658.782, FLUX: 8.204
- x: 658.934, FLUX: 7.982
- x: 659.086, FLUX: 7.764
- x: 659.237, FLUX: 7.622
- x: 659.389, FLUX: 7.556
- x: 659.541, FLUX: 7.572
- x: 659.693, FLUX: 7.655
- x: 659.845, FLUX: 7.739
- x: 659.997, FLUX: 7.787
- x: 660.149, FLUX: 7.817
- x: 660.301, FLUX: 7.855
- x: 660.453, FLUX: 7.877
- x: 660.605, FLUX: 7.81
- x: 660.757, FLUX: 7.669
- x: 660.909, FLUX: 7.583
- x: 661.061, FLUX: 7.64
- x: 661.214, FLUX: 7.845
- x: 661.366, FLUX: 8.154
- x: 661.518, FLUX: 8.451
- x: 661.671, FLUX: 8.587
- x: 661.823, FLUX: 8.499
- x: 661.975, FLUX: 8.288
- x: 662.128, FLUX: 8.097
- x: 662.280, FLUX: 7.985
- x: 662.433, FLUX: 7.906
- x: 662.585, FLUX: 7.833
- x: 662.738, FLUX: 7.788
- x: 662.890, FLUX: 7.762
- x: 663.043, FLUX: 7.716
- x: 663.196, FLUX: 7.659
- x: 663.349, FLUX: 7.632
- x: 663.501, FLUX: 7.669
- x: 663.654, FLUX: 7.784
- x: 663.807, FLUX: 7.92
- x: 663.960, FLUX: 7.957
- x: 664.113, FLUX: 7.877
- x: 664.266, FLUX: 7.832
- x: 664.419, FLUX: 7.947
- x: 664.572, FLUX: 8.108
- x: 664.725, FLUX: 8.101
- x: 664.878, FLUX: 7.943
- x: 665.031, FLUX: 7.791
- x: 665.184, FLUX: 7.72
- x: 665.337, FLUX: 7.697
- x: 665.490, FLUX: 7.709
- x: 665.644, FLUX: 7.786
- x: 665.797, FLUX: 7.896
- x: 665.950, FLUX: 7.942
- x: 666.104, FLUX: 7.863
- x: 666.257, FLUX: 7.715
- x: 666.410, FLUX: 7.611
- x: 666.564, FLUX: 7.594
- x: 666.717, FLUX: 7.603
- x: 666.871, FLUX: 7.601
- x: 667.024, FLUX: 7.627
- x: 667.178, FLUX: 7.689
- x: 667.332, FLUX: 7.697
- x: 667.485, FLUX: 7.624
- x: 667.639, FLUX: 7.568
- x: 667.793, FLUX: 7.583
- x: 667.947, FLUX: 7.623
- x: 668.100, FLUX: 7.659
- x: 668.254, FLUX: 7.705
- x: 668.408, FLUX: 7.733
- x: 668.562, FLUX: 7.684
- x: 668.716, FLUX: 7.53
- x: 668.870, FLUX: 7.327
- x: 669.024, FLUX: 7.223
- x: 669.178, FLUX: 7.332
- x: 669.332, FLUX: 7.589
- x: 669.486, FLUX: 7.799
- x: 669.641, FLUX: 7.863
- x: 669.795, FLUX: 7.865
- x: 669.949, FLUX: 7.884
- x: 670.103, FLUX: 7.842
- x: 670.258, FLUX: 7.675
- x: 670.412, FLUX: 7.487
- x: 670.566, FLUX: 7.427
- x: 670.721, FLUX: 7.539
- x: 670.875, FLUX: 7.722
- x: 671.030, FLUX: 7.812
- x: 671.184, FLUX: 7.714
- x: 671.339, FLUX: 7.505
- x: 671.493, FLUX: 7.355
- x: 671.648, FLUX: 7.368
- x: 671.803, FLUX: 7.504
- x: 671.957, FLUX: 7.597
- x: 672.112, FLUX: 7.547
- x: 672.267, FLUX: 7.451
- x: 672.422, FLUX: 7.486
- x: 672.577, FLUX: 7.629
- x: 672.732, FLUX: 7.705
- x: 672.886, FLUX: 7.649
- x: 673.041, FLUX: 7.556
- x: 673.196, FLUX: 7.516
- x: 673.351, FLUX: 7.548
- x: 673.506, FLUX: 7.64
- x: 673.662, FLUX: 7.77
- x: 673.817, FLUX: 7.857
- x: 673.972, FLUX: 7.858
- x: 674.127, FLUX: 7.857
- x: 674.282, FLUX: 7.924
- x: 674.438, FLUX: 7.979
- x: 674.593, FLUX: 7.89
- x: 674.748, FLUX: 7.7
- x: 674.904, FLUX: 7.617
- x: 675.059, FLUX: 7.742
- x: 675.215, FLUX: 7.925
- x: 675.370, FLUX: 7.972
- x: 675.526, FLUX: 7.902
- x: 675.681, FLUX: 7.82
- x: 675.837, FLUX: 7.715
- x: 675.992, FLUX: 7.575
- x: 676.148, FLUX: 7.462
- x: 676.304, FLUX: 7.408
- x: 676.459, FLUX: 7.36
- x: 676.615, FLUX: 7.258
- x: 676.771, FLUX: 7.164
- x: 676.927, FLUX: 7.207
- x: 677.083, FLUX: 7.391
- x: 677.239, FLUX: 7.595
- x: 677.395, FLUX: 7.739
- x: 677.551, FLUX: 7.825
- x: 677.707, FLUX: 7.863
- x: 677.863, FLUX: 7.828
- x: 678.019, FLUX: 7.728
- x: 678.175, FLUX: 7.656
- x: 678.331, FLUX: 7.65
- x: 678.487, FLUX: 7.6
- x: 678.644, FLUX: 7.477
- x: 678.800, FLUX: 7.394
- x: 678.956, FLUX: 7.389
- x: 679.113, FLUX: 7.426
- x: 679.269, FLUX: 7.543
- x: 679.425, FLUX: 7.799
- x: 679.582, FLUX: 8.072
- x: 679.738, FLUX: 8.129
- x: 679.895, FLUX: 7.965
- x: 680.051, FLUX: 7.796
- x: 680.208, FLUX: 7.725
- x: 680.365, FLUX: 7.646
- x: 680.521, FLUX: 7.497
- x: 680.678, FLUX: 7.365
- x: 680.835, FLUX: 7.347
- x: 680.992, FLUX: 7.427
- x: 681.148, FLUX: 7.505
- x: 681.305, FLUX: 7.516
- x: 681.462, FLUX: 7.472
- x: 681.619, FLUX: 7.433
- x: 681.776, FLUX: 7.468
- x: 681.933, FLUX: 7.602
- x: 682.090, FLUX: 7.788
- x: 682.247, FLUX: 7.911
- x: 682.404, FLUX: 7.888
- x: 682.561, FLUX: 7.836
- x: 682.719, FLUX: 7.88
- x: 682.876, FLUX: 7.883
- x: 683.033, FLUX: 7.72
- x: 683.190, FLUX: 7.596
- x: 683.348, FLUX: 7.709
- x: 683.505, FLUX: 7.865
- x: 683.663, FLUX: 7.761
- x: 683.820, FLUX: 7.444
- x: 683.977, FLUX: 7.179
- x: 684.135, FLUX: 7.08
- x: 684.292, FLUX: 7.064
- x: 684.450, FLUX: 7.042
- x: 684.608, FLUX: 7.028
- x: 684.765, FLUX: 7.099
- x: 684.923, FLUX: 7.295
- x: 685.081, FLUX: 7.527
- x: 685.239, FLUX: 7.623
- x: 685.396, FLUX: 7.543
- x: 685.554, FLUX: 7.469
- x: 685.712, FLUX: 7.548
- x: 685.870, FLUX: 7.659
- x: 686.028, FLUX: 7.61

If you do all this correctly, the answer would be 194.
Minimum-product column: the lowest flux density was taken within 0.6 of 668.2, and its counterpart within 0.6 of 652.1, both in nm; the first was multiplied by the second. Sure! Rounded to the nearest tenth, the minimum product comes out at 58.2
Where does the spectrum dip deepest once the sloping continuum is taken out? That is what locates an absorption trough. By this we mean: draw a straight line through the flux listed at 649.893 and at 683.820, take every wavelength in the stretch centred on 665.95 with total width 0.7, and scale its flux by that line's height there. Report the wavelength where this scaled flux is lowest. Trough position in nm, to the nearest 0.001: 666.257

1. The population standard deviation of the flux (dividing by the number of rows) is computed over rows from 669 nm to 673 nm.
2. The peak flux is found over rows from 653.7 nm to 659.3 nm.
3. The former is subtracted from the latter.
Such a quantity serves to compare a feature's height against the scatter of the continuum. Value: 8.10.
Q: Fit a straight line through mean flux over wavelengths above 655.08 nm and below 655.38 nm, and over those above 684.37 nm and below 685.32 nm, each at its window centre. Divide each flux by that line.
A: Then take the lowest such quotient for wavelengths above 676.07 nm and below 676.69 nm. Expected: 0.96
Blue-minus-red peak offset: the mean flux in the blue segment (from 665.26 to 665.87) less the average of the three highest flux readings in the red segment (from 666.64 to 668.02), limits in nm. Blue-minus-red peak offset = 0.1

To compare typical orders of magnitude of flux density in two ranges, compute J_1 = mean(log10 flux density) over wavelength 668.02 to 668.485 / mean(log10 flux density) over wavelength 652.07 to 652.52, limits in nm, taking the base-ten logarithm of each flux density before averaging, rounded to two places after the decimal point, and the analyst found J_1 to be 0.99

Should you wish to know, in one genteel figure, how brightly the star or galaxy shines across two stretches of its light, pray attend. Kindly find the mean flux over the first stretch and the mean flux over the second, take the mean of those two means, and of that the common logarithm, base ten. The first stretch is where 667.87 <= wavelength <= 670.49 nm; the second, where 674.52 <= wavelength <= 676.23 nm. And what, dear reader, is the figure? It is 0.8863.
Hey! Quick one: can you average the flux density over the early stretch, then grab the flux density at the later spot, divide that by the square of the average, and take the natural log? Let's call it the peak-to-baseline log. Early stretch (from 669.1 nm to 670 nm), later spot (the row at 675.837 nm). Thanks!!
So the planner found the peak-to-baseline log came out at -2.04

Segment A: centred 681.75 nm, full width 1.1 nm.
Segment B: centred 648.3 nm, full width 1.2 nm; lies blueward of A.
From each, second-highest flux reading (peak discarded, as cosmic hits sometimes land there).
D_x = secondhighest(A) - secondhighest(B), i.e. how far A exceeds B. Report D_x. 0.0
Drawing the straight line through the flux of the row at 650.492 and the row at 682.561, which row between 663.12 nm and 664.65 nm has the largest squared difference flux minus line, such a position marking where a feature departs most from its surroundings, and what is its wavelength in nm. 664.572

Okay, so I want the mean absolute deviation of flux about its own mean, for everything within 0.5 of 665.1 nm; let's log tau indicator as 0.130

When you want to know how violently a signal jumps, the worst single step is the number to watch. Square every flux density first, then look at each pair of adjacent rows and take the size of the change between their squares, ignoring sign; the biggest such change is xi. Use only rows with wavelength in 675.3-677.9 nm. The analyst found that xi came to 3.1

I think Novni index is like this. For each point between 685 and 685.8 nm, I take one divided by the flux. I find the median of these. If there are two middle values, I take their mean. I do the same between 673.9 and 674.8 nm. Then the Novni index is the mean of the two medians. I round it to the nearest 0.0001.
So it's 0.1298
